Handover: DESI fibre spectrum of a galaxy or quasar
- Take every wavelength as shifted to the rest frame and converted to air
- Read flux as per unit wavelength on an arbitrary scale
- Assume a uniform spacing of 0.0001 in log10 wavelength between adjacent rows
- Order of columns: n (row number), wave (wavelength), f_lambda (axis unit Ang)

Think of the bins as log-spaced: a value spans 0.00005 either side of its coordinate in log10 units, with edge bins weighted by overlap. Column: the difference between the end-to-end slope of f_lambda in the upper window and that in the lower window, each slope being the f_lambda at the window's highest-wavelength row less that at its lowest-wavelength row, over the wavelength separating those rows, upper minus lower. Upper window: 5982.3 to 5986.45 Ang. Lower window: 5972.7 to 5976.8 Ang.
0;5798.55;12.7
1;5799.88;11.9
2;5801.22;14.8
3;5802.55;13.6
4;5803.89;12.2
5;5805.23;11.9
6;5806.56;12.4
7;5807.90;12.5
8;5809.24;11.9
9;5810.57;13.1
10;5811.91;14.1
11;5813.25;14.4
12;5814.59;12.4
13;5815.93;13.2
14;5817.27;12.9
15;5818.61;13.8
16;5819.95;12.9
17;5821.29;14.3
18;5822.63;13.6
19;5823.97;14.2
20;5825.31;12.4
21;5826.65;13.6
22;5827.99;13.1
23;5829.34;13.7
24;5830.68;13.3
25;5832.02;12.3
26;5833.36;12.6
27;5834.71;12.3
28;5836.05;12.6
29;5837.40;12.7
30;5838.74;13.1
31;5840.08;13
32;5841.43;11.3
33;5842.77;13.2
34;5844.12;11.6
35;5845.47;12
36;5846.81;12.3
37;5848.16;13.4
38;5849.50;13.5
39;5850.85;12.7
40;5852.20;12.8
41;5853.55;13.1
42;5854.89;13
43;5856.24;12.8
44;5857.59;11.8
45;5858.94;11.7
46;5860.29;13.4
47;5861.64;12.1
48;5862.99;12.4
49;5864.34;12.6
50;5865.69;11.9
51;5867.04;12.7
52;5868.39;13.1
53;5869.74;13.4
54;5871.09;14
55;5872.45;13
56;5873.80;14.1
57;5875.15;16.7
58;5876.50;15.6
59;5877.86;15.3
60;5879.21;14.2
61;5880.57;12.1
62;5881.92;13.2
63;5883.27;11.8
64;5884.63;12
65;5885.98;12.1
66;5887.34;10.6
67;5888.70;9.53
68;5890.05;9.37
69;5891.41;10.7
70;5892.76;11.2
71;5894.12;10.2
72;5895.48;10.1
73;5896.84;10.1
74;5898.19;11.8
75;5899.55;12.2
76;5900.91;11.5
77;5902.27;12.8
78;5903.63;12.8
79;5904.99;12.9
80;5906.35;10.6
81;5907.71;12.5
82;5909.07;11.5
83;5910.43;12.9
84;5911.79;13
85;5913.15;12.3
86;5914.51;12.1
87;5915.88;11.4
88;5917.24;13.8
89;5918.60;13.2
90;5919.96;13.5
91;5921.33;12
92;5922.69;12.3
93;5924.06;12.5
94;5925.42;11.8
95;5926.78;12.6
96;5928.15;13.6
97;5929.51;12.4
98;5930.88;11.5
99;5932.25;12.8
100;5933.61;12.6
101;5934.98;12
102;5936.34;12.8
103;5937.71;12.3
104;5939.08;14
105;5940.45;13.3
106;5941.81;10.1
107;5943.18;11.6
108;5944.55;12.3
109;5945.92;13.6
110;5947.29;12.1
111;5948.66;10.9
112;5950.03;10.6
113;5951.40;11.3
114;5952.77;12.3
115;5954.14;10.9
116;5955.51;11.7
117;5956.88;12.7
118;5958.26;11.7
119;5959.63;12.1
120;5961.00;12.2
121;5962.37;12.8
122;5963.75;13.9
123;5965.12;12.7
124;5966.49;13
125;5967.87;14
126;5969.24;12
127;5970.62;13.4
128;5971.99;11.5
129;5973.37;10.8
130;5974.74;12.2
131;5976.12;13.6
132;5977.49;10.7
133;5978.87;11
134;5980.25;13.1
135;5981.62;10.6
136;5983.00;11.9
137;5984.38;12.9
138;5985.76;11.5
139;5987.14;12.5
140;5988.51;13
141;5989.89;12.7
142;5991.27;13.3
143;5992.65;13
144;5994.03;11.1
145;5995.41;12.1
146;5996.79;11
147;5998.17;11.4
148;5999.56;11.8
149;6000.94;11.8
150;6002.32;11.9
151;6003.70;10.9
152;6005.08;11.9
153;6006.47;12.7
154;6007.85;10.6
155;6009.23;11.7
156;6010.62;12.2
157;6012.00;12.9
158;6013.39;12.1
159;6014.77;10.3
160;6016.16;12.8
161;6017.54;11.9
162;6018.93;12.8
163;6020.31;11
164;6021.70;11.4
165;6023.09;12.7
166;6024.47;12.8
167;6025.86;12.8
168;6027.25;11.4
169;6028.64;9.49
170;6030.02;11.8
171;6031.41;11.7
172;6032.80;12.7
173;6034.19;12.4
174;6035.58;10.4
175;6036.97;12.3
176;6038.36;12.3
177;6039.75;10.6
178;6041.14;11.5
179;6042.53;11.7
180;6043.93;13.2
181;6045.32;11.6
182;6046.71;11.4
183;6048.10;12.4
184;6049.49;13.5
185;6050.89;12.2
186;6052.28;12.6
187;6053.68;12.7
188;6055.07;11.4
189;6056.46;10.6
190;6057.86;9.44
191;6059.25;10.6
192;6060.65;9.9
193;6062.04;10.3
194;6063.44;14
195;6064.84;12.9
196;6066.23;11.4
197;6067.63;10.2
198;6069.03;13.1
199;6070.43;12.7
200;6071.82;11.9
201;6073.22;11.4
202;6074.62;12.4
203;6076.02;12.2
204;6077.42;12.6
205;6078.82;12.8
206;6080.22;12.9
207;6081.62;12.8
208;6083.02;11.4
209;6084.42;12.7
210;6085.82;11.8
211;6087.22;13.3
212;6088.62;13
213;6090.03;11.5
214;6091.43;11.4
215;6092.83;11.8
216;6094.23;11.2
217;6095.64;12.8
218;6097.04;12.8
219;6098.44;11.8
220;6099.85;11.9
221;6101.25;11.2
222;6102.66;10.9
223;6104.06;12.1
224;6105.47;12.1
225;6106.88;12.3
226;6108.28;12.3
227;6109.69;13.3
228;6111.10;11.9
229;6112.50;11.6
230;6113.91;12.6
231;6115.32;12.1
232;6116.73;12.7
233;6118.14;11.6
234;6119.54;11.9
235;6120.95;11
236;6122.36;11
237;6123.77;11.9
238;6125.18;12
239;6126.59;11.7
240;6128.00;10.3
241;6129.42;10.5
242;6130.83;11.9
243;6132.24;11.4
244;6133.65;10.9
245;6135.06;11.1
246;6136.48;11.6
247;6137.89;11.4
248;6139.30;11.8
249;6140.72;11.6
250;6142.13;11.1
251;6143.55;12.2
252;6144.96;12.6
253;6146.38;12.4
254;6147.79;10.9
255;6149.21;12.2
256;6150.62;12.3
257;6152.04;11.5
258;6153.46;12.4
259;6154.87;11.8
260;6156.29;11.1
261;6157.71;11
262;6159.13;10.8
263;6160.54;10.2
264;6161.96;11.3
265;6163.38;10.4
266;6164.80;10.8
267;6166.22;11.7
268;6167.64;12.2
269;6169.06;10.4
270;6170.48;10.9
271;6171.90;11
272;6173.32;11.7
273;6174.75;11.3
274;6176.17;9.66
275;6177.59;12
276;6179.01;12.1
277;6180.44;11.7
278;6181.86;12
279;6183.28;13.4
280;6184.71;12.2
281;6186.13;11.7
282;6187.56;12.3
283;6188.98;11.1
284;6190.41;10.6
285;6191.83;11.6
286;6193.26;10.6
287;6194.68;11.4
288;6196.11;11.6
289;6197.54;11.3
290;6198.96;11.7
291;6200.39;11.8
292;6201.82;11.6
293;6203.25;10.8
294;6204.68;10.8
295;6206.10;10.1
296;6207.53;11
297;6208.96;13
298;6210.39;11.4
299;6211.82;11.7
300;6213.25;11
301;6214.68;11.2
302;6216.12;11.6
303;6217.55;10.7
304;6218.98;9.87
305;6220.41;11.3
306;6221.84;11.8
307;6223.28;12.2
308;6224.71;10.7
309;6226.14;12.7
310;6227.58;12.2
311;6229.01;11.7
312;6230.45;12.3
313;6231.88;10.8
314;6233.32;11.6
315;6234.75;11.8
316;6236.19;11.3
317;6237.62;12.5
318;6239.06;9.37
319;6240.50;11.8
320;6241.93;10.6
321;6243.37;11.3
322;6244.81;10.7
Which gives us -1.16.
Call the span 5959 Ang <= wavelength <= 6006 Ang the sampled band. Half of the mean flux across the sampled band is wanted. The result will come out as 6.09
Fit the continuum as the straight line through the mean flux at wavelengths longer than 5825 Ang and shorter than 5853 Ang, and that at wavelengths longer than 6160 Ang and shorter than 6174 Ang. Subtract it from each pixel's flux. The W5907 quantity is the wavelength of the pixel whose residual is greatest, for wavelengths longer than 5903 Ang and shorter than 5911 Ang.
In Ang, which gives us 5910.43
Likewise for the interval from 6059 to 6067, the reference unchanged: 6063.44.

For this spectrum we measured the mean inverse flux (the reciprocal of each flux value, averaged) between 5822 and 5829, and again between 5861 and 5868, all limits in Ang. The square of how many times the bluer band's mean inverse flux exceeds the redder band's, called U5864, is 0.85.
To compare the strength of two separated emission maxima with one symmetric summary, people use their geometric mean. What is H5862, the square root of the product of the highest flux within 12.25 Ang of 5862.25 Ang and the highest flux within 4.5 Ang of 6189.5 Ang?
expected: 13.2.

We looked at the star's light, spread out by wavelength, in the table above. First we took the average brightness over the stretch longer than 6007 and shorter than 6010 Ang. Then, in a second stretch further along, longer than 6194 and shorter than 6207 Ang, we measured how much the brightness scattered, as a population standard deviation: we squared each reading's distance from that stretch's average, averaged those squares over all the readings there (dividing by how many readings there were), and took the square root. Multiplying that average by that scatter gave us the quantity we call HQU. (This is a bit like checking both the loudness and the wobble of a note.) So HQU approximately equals 5.9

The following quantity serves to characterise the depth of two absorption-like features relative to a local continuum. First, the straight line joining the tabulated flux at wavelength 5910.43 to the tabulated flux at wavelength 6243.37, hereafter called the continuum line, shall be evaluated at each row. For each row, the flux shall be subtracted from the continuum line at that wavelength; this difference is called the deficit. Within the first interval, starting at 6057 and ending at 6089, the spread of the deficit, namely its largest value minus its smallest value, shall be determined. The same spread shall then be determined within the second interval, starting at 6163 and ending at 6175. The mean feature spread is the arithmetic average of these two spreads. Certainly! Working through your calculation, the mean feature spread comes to 3.20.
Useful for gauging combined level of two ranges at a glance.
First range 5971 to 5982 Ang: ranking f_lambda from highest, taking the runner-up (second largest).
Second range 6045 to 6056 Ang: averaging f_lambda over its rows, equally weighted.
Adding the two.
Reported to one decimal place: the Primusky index 25.3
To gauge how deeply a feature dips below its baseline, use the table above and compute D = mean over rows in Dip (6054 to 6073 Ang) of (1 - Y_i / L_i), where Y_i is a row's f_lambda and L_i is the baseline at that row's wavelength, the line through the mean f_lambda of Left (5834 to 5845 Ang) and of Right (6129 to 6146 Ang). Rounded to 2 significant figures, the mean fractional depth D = 0.028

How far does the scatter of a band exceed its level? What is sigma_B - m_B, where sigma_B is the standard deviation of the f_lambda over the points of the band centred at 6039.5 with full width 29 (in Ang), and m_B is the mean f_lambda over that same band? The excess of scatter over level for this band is -11.0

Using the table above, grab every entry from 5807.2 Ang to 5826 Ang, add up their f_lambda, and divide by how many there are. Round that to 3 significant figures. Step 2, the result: 13.3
